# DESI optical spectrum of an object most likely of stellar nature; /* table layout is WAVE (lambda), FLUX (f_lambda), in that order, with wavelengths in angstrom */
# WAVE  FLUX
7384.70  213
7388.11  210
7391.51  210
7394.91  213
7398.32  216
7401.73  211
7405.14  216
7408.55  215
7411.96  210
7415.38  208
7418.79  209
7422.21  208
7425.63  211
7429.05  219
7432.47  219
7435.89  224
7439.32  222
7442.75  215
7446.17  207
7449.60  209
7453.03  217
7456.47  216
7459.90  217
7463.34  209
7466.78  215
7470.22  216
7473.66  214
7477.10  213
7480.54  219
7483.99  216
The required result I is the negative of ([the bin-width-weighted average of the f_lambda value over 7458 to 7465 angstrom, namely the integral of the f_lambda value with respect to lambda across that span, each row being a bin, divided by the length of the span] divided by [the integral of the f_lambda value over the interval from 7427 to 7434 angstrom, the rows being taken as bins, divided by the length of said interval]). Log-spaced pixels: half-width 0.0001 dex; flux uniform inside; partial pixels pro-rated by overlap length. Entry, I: -0.97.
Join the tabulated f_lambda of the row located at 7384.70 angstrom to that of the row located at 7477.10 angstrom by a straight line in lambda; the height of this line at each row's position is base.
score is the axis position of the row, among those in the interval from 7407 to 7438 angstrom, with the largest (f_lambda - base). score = 7435.89 angstrom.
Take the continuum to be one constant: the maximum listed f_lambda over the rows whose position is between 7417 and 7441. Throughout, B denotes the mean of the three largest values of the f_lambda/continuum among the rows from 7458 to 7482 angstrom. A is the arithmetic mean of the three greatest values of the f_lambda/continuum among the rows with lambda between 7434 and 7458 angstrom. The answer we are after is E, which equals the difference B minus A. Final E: -0.016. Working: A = 0.987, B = 0.970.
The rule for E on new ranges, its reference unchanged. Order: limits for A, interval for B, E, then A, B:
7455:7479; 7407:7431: -0.006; 0.966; 0.960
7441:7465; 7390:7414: -0.004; 0.967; 0.963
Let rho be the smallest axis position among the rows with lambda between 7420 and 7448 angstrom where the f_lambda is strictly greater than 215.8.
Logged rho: 7429.05 angstrom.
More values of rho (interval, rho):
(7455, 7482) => 7456.47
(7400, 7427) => 7405.14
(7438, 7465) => 7439.32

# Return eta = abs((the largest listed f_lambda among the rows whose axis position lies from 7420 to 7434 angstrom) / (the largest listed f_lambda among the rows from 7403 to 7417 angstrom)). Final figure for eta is 1.01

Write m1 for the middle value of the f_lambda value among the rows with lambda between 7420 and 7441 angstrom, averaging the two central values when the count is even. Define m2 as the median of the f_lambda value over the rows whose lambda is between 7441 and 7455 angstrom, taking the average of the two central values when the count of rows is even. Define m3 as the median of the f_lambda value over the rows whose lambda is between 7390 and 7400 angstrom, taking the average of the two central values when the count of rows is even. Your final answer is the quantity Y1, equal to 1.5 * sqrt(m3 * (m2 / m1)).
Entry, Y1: 21.5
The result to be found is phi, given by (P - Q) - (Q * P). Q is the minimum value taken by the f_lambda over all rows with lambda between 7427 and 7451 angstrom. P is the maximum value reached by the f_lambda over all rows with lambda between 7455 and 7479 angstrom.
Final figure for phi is -44909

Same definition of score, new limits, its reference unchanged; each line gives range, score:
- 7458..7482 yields 7480.54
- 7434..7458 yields 7435.89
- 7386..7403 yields 7398.32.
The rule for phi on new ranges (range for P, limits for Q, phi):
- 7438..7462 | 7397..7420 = -46162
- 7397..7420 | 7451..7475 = -45137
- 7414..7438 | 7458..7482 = -46801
